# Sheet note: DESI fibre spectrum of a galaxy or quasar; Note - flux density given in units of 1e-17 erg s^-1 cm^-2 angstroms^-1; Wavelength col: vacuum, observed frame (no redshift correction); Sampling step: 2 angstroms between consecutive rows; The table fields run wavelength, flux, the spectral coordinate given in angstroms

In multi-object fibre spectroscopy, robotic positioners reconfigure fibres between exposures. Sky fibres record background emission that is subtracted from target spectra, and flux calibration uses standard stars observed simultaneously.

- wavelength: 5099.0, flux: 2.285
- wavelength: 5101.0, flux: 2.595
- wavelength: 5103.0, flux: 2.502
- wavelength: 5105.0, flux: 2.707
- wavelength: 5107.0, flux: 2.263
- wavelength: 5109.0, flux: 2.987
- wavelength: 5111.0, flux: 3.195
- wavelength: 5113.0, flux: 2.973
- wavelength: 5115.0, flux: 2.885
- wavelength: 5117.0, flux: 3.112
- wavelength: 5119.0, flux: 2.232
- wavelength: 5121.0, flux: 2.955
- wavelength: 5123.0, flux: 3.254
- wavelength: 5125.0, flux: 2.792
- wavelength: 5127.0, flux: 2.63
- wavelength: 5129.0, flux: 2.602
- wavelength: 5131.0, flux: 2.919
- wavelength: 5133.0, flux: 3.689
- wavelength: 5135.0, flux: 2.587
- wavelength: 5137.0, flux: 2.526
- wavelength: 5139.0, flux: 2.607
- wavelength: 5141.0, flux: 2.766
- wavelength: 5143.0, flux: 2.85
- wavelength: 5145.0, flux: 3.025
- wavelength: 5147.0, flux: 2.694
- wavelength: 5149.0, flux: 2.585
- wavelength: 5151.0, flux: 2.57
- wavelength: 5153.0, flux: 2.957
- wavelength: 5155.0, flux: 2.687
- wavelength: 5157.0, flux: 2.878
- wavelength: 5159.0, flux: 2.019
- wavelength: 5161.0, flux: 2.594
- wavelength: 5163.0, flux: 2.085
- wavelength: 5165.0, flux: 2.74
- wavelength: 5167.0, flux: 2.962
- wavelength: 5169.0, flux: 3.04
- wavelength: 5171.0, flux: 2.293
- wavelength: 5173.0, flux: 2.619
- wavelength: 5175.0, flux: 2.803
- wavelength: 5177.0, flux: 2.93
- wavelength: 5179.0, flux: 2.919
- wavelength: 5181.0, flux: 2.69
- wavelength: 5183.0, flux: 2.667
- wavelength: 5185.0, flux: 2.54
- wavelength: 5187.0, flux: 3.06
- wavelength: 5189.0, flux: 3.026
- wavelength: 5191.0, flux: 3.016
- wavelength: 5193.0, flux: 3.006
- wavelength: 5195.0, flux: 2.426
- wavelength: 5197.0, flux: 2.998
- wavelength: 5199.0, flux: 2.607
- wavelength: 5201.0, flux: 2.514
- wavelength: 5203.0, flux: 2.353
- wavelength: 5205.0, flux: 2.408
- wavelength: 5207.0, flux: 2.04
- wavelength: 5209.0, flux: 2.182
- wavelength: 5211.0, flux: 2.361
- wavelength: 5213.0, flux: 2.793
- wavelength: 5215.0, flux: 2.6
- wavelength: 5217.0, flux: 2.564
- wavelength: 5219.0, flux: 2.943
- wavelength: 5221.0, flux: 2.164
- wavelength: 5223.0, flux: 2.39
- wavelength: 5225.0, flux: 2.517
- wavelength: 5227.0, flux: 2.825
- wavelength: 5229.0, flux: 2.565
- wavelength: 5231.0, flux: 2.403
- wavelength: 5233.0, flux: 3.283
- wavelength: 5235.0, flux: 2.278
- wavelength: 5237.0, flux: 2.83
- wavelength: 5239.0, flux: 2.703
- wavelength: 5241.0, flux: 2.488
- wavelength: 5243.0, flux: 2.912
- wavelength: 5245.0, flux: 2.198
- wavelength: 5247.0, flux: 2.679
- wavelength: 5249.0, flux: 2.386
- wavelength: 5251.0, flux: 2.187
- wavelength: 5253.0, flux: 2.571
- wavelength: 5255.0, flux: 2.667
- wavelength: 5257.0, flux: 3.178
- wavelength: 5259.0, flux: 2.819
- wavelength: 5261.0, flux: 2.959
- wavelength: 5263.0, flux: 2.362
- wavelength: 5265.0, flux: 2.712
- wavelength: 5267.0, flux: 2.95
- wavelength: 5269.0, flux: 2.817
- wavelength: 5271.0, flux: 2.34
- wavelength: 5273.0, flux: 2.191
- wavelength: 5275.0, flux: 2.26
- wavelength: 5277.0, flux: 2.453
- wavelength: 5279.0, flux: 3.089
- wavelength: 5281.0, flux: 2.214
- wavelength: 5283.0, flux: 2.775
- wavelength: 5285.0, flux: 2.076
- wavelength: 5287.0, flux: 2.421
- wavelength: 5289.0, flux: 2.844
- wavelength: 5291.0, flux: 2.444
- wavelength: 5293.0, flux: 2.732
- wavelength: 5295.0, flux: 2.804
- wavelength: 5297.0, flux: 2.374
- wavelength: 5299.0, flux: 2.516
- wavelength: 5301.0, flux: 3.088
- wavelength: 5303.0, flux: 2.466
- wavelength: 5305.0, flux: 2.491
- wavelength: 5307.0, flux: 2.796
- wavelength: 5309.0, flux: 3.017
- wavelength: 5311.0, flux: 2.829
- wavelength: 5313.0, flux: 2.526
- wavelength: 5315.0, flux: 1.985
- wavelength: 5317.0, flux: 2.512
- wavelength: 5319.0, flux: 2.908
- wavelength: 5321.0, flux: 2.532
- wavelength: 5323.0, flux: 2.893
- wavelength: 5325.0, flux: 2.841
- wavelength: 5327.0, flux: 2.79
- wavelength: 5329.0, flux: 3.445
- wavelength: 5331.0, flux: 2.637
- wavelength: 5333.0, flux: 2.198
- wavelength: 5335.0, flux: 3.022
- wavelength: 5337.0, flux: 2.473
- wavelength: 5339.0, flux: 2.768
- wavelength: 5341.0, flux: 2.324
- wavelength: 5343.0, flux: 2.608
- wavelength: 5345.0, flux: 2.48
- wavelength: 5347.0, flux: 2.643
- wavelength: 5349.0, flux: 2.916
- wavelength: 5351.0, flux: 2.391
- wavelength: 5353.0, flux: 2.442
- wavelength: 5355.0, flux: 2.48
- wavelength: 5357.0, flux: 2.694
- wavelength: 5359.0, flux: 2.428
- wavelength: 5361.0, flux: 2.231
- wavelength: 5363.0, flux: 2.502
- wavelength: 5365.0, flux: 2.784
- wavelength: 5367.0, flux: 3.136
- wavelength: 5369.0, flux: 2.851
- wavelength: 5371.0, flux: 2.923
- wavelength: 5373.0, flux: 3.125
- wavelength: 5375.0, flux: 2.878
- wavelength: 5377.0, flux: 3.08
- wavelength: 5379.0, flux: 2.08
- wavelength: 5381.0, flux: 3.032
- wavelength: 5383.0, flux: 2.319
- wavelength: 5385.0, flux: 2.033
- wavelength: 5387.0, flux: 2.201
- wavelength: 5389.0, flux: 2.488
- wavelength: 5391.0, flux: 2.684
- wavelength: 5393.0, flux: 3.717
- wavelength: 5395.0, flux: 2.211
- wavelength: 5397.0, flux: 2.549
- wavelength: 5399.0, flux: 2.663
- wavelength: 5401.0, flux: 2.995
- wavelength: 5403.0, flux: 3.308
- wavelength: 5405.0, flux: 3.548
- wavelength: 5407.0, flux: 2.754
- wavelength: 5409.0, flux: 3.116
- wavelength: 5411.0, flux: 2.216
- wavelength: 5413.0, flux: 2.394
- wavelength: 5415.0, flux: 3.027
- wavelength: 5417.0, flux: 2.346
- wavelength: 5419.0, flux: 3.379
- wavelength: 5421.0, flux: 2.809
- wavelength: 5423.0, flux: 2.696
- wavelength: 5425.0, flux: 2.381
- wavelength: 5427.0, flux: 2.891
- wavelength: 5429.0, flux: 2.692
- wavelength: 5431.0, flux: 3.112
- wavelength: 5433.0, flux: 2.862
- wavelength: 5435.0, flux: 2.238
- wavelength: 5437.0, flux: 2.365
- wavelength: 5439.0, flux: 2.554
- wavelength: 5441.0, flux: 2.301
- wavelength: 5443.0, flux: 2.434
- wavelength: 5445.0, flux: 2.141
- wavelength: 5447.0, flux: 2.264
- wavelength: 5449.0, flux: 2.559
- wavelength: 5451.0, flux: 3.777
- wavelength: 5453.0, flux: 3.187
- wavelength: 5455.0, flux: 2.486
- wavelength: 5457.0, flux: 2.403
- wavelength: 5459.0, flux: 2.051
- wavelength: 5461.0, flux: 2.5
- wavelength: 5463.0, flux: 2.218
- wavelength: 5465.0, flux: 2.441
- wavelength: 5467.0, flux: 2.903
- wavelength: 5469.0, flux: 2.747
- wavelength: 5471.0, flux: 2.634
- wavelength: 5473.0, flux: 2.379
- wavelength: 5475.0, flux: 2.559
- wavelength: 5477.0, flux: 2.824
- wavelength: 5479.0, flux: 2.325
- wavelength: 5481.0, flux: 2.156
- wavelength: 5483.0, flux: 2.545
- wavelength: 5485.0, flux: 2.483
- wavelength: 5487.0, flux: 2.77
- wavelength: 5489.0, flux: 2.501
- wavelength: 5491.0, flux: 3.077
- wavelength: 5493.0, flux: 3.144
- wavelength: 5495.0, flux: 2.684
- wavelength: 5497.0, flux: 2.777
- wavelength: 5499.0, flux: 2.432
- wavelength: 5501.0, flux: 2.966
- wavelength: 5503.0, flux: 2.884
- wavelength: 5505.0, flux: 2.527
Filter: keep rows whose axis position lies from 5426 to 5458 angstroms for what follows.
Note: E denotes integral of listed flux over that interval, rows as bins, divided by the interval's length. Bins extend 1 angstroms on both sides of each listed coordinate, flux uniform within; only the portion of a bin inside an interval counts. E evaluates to 2.64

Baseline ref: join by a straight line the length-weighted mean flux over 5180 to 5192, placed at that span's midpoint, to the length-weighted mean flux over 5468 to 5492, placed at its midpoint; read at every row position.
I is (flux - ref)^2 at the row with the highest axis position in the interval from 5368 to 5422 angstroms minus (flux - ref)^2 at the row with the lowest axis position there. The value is 0.00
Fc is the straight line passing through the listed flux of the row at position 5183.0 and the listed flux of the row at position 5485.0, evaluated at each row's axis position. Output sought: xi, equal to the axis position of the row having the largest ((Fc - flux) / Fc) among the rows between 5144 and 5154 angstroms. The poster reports 5151.0 angstroms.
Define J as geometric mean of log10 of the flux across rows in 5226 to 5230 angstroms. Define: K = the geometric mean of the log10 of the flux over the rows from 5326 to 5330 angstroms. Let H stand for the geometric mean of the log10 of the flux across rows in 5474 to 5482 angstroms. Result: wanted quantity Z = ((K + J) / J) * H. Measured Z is 0.83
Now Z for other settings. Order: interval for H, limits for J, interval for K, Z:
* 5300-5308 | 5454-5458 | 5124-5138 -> 0.92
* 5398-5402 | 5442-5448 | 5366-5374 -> 1.05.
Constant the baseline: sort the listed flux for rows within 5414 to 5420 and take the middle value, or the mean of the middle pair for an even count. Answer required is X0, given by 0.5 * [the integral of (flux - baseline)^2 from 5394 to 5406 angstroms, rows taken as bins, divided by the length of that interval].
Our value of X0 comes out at 0.11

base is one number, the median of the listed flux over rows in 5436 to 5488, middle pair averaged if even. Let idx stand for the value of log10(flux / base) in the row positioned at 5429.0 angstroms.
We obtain 0.035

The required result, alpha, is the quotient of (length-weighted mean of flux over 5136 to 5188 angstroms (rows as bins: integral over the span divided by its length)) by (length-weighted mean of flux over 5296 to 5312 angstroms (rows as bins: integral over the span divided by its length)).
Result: 1.00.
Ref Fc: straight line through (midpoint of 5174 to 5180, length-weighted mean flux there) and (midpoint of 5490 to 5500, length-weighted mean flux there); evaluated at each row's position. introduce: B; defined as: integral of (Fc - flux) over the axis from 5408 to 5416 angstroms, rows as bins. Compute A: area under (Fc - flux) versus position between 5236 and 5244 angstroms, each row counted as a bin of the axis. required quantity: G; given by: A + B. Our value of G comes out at 2.3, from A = 1.1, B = 1.2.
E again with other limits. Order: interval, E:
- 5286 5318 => 2.62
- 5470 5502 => 2.64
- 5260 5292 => 2.56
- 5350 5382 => 2.69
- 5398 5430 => 2.83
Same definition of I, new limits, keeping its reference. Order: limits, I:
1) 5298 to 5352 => 0.04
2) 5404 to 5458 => -0.77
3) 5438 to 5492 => 0.25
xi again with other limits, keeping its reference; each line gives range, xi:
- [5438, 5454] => 5445.0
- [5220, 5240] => 5221.0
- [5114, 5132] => 5119.0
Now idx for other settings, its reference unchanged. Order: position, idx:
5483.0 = 0.010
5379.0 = -0.077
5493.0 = 0.102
